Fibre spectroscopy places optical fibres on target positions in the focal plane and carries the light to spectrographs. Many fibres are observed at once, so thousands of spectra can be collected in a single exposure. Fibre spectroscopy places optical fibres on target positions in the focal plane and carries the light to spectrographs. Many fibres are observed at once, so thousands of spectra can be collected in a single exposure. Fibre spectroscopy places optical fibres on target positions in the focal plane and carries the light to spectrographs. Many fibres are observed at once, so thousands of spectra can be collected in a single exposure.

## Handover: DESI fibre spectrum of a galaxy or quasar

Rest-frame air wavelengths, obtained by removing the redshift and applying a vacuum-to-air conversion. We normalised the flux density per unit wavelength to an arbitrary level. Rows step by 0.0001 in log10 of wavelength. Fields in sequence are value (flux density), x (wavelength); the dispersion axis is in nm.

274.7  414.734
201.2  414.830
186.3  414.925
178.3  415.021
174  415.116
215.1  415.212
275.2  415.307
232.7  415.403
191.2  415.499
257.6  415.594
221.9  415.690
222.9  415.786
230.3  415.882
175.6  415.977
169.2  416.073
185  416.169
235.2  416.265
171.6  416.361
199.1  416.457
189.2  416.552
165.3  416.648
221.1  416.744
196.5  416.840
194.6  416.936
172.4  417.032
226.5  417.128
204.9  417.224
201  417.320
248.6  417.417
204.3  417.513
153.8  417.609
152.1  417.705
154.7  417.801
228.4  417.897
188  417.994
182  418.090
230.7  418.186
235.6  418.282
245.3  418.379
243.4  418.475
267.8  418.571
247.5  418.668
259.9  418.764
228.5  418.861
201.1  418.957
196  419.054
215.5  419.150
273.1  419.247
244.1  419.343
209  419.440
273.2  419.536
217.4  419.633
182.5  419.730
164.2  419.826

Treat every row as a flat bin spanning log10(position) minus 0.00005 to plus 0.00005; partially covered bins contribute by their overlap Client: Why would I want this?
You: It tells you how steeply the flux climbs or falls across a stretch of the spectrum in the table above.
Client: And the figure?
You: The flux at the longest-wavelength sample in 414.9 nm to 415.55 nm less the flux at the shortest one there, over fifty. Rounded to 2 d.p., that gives 0.10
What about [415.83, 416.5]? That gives -0.62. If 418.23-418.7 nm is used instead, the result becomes 0.24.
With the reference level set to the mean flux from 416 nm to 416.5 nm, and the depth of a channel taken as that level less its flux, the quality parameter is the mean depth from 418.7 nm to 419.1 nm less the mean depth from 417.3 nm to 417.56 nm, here -3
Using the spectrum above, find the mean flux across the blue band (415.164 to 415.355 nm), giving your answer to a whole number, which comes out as 245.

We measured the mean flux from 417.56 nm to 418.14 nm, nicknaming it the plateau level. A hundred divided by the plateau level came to 0.57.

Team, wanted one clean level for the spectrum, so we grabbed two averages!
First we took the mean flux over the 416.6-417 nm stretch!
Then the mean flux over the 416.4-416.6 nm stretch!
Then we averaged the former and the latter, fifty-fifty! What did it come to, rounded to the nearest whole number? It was 194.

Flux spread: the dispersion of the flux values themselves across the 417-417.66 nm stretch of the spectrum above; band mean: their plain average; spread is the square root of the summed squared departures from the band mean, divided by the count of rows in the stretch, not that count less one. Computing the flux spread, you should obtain 29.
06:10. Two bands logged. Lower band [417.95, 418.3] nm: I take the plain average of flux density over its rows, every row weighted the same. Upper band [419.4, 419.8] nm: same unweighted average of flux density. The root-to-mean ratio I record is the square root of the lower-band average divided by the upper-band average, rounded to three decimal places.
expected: 0.066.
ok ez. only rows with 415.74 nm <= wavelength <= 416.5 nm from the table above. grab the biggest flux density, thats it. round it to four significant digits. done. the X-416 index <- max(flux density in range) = 235.2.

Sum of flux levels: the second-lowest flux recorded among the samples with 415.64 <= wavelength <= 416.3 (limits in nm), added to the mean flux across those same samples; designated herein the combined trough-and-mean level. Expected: 381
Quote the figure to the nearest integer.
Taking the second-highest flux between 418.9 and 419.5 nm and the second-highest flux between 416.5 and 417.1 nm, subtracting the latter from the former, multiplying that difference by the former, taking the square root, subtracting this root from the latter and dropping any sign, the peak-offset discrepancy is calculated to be 89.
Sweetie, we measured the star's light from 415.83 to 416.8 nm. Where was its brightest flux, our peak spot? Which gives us 416.265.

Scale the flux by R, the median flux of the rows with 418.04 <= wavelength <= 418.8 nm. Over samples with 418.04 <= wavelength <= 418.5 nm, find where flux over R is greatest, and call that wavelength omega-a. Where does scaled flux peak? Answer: 418.379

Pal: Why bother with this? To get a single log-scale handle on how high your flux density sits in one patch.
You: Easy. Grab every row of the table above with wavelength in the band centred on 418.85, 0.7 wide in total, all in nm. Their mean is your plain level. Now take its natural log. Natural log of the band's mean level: 5.44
